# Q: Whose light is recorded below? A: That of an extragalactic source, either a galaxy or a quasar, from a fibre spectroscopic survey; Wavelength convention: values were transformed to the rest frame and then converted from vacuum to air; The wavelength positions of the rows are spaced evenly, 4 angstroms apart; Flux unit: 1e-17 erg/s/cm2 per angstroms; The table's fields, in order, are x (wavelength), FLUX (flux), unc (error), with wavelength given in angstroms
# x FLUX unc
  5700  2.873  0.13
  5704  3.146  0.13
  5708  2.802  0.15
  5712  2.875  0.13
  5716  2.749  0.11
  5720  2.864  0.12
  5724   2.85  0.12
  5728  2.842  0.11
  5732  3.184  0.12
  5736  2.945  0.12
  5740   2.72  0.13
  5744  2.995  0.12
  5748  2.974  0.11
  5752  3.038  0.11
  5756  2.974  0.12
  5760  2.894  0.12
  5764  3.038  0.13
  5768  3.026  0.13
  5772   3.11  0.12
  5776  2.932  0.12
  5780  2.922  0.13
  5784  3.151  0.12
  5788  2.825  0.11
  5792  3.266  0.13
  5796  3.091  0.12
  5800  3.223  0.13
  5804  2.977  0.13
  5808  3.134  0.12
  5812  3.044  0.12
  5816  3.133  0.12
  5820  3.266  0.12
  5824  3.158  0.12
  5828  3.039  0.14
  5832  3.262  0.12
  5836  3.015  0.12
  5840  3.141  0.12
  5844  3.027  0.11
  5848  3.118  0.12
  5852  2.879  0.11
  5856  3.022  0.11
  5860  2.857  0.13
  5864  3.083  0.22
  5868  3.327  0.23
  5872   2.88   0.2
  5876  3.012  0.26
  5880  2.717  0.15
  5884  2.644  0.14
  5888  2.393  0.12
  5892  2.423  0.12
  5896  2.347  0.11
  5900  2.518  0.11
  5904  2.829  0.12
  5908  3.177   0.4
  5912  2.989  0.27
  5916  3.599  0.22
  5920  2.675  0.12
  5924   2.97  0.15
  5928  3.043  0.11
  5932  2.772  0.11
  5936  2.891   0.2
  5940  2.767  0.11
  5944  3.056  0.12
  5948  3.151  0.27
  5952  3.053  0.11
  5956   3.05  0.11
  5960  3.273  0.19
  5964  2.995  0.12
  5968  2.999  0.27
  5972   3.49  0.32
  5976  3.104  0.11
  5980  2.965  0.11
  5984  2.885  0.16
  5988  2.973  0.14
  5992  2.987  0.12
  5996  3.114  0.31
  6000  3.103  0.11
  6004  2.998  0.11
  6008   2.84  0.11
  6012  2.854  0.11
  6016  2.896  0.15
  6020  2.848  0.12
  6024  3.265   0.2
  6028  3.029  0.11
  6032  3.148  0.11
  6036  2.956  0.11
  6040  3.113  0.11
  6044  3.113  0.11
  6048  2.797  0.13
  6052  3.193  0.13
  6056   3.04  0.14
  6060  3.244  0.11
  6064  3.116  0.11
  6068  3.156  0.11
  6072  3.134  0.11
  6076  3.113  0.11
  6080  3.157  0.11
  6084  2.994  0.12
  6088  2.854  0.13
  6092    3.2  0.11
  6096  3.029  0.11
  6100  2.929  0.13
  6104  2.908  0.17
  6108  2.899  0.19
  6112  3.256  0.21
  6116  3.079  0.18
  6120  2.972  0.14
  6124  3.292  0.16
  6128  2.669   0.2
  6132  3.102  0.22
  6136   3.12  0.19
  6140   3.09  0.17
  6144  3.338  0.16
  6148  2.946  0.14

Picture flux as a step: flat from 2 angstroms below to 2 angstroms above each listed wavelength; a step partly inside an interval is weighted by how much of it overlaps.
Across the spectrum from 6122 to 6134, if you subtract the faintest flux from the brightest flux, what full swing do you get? 0.62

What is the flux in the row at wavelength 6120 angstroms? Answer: 2.972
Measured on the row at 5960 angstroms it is 3.273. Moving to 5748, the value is 2.974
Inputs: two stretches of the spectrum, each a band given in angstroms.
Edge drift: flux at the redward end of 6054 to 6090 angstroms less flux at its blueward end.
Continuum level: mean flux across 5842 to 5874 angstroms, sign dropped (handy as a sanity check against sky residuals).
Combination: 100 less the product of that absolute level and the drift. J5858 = 100.6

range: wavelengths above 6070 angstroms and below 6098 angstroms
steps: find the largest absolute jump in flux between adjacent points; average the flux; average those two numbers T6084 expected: 1.71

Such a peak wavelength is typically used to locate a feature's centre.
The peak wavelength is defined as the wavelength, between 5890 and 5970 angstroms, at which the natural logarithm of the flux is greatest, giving 5916 angstroms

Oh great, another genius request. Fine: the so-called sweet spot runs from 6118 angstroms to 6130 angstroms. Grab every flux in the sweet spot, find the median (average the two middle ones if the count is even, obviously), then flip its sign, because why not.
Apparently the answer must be -2.97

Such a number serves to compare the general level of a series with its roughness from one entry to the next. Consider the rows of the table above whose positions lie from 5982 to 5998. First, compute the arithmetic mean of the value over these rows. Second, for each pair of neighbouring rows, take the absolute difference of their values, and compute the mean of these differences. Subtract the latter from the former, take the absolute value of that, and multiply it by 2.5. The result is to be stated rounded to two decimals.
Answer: 7.28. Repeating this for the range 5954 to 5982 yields 7.18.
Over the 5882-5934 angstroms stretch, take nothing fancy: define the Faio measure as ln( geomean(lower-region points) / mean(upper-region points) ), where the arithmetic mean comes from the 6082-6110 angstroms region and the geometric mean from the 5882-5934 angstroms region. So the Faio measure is -0.068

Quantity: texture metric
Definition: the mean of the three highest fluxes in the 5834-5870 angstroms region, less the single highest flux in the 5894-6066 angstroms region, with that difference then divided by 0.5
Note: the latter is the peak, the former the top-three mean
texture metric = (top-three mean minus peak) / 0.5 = -0.8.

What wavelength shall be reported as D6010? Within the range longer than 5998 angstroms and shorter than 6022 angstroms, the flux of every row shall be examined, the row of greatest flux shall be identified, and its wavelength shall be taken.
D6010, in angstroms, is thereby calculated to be 6000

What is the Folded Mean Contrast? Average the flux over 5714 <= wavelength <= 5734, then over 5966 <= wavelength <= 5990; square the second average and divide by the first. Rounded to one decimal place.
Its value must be 3.3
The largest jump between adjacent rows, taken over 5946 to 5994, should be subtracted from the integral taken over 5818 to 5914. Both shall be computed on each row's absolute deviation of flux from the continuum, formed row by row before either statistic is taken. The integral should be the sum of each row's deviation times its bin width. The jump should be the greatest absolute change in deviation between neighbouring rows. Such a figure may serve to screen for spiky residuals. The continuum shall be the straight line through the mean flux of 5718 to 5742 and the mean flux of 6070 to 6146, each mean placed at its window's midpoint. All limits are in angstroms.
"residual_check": 21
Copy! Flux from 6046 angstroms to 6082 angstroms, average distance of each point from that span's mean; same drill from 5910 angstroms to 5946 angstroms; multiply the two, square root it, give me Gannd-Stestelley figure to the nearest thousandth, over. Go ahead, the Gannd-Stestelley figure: 0.121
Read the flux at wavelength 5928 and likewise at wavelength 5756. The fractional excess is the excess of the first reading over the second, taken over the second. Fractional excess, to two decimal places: 0.02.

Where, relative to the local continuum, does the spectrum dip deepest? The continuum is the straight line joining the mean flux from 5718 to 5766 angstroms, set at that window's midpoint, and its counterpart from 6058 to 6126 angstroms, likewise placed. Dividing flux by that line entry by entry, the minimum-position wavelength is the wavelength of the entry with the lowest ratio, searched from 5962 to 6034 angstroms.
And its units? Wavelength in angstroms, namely 6008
